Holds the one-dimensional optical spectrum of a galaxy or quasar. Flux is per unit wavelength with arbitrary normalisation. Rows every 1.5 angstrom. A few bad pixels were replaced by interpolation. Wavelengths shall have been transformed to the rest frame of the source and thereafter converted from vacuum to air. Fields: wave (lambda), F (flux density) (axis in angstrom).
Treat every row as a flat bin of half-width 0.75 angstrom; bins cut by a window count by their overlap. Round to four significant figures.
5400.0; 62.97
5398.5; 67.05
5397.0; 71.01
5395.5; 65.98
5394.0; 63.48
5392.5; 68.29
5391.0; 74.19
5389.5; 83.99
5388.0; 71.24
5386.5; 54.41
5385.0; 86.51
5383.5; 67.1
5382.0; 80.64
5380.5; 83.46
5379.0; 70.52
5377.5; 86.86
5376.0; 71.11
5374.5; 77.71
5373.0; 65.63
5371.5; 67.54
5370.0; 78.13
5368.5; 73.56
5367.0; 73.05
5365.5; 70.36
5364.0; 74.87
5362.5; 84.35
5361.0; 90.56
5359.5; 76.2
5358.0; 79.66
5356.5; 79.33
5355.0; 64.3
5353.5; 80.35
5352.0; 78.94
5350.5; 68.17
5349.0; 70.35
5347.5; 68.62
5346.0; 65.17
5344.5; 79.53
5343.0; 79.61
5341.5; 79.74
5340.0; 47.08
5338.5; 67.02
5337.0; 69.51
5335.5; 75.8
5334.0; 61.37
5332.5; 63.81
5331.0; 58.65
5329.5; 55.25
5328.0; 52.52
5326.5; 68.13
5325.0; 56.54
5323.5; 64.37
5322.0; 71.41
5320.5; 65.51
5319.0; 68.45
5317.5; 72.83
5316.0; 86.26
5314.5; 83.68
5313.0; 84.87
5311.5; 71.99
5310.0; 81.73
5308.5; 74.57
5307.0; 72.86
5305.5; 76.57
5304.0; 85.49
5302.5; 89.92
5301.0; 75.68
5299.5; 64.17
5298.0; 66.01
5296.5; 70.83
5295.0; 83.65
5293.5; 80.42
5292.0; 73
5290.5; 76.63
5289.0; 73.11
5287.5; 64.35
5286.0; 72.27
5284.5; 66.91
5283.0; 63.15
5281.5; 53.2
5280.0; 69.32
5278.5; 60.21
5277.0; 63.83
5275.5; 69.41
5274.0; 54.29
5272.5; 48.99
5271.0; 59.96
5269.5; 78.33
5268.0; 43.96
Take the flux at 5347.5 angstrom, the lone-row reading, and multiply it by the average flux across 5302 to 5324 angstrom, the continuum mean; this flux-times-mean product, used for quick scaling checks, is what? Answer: 5263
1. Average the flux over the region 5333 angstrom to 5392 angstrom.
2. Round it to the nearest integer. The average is 74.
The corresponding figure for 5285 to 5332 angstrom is 72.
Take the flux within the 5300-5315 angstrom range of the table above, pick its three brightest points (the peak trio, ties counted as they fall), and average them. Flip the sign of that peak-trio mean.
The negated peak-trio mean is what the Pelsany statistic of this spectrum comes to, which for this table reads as -86.8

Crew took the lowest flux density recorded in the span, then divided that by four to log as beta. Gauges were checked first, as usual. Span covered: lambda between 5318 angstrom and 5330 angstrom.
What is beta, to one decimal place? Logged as 13.1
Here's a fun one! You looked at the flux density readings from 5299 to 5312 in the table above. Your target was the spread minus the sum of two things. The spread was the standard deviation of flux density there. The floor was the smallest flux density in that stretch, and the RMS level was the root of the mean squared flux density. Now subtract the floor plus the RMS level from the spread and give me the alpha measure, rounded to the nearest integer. -134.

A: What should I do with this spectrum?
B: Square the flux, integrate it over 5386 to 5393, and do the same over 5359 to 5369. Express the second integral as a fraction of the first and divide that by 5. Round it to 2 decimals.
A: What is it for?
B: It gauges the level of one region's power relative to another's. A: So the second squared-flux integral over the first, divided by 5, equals 0.34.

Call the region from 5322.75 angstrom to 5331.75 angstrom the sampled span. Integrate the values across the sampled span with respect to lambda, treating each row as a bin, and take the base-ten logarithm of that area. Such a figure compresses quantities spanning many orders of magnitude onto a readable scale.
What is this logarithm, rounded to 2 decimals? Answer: 2.73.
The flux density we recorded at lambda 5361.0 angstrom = 90.56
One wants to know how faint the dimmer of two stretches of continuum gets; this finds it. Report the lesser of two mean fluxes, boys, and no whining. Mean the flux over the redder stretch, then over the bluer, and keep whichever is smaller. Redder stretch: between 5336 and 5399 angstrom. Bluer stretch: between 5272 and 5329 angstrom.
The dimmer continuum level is 70.5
